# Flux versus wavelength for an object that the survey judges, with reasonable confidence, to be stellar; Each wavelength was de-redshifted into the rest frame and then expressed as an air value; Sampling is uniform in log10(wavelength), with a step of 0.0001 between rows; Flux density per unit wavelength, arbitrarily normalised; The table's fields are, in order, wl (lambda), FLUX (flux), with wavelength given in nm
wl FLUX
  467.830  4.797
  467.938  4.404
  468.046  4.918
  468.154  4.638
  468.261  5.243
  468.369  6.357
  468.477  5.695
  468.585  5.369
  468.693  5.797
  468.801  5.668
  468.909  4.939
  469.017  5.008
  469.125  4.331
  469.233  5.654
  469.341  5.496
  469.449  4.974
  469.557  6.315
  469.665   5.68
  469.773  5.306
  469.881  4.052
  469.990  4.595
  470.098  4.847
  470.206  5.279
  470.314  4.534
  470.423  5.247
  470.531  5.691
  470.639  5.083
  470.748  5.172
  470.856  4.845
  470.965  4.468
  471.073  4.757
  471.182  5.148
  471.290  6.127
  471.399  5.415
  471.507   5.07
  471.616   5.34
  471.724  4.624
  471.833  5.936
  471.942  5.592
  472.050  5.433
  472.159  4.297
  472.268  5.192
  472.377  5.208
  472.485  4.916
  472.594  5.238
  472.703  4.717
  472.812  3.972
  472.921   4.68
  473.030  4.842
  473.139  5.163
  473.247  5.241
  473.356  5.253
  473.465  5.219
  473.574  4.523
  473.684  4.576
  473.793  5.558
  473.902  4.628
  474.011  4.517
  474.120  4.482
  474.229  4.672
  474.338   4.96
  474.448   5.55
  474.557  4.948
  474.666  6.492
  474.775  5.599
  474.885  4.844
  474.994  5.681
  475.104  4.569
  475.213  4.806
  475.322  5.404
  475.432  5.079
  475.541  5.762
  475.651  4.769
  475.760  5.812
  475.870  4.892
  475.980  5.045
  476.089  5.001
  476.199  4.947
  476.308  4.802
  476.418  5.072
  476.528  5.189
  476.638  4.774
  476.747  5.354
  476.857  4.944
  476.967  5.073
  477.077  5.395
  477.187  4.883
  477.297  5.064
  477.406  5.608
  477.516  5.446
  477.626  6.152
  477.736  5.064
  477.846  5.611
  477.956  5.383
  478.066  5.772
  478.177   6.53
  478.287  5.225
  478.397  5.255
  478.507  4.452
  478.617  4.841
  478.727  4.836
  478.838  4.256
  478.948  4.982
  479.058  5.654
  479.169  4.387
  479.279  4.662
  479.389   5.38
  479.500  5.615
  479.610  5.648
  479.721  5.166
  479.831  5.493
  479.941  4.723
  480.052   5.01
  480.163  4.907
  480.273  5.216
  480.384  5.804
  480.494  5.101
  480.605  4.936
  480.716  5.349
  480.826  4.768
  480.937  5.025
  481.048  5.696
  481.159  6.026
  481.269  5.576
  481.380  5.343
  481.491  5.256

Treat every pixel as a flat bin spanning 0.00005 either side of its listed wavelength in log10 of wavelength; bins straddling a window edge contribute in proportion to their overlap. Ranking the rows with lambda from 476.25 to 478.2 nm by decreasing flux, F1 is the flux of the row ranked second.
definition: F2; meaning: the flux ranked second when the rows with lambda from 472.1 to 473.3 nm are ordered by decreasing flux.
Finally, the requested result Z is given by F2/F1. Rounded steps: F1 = 6.152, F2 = 5.238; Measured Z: 0.85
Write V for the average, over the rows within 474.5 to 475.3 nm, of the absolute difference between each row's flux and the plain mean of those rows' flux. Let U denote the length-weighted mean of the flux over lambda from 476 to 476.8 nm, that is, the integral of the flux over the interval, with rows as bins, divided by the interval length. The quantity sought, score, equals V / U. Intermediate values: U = 5.03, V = 0.55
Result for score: 0.11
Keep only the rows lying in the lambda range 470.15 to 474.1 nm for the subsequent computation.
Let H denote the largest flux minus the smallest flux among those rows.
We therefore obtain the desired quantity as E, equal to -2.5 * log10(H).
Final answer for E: -0.83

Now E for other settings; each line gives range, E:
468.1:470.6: -0.91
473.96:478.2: -0.78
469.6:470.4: -0.53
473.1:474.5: -0.08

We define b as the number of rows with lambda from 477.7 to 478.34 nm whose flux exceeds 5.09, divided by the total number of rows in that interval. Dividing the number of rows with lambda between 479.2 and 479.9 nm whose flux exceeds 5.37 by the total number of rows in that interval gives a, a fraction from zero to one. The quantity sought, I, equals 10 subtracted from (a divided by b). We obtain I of -9.2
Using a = 0.7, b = 0.8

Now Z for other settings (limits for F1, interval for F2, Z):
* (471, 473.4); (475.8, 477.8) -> 0.94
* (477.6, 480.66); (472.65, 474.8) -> 0.91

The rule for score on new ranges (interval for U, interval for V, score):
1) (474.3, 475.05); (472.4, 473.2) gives 0.05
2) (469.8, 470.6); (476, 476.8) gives 0.03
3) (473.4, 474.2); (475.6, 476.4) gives 0.05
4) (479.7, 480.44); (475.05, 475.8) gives 0.08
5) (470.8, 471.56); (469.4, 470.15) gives 0.11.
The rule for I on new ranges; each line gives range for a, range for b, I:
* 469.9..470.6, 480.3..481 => -9.7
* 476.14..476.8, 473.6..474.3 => -10.0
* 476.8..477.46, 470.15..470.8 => -9.5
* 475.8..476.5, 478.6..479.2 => -10.0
